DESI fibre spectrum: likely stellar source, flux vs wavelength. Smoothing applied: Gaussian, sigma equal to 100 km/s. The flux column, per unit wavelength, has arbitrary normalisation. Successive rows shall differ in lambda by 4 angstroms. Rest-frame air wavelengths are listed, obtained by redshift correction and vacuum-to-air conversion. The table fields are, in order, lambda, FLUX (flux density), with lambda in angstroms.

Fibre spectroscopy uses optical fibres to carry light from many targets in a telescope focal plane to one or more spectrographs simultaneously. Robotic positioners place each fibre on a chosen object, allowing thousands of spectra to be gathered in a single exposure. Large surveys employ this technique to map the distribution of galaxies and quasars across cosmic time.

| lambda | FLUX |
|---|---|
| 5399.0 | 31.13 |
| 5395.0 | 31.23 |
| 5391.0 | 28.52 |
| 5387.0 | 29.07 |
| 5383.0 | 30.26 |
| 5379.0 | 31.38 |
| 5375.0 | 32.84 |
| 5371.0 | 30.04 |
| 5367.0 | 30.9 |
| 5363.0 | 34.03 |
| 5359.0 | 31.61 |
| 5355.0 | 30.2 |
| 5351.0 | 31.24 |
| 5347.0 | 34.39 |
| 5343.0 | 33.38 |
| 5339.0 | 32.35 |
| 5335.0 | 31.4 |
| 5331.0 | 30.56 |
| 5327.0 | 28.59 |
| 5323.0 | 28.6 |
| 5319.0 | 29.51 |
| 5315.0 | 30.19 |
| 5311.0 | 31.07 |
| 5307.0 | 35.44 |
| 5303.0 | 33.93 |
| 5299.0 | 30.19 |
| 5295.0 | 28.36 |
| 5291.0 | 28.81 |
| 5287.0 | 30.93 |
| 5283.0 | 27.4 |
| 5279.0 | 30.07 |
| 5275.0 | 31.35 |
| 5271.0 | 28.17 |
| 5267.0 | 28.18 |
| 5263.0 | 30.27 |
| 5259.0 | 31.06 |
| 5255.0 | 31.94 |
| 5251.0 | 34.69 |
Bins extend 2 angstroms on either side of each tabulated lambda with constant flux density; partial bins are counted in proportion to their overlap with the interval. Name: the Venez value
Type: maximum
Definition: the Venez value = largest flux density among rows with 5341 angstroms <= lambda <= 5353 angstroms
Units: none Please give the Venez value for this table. 34.39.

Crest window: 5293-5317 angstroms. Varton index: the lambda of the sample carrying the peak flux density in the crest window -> 5307.0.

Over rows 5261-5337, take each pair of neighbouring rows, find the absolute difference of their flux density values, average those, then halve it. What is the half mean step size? 0.89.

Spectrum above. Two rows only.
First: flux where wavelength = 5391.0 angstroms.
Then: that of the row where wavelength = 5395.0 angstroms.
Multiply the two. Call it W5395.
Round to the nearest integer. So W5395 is 891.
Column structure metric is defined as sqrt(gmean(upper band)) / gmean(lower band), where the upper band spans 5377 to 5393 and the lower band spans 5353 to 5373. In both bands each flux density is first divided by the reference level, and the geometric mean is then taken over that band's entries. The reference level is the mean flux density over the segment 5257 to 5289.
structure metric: 0.949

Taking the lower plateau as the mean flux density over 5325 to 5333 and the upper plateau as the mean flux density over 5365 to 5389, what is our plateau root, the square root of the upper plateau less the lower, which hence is 1.1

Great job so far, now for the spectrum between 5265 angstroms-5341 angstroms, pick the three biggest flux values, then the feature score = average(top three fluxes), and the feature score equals 33.9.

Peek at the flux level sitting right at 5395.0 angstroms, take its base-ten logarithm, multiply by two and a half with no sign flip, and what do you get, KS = 3.74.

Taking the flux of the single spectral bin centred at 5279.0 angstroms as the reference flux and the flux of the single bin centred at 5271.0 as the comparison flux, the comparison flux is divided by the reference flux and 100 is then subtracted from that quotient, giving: -99.1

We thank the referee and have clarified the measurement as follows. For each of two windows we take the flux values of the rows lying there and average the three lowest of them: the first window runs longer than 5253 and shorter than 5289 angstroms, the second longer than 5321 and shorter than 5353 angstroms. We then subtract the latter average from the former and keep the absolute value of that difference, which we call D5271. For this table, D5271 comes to 1.3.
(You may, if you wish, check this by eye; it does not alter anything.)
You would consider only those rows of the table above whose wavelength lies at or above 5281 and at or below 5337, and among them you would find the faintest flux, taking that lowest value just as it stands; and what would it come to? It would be 27.4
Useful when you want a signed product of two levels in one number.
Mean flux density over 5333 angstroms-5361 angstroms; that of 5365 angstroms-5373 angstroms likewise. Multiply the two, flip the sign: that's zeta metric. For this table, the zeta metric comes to -978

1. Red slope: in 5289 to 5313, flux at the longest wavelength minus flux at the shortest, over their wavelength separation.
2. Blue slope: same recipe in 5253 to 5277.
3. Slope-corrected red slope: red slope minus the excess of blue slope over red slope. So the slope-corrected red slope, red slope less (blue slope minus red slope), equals 0.3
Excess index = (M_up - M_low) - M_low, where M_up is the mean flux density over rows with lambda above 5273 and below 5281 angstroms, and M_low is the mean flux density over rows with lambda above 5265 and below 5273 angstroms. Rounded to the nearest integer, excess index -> -26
